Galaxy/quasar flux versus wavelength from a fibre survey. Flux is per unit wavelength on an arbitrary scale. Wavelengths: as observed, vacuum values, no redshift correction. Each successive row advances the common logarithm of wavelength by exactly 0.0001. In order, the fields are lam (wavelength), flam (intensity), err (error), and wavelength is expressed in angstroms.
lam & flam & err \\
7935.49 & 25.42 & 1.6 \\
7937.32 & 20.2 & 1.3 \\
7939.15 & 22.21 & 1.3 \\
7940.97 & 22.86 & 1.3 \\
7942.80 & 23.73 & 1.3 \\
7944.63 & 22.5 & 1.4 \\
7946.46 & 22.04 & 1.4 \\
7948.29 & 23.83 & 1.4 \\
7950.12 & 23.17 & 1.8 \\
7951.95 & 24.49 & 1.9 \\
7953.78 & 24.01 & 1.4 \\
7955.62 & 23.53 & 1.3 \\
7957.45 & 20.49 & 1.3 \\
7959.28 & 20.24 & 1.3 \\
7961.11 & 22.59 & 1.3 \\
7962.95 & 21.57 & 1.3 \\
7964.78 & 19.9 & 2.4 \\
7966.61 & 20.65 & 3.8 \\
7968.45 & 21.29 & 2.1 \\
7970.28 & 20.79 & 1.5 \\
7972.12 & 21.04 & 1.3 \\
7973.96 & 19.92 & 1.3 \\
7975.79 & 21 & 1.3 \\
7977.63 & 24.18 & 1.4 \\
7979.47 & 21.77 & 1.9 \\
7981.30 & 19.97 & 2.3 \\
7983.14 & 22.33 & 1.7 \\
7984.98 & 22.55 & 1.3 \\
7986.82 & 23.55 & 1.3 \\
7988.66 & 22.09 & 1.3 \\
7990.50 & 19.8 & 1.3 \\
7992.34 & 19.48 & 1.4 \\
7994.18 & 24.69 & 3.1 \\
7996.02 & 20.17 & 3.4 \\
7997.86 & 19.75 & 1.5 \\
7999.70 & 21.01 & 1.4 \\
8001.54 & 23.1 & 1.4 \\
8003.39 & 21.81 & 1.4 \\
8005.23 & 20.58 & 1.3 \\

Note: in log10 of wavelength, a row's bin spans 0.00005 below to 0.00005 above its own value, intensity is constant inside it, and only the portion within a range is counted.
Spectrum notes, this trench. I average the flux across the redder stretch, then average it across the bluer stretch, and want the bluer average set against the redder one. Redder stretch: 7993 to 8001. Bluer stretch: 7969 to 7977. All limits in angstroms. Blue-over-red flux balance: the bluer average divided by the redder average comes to 0.97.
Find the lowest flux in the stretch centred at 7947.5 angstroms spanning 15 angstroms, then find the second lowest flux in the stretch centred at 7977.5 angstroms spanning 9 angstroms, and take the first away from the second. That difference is -2.07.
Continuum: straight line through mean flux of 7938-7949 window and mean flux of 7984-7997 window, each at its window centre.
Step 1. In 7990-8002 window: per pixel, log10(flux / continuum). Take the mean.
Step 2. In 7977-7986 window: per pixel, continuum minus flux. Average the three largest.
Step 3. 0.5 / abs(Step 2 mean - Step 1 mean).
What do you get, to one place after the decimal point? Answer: 0.8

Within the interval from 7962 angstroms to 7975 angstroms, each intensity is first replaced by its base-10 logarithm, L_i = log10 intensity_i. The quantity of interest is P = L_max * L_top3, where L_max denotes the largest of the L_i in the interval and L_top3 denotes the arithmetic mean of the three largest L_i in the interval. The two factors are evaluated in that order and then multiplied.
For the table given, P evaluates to 1.77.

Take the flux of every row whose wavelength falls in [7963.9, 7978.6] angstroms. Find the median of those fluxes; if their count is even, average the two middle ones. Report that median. 20.9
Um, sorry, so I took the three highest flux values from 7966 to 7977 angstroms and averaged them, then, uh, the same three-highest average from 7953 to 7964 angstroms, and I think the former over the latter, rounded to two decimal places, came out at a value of 0.90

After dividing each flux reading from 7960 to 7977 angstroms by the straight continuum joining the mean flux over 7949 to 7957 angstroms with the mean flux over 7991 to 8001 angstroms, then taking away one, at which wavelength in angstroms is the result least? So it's 7964.78 angstroms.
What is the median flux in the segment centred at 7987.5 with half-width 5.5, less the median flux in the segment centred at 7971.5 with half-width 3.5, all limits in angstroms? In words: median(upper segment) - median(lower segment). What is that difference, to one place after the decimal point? 1.3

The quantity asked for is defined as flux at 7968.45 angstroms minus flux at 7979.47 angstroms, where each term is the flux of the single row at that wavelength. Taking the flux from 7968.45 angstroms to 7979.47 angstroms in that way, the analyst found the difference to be -0.5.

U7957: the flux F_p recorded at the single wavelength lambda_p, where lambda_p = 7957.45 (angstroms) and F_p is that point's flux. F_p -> 20.49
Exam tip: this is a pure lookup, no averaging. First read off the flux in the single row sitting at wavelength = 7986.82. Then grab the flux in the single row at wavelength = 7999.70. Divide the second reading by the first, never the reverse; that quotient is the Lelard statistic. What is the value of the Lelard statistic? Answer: 0.89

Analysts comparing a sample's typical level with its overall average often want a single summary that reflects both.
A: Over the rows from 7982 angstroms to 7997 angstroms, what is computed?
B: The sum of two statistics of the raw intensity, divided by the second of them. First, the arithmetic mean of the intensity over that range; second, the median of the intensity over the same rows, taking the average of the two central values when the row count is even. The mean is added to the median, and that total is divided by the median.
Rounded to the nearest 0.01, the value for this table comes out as 1.98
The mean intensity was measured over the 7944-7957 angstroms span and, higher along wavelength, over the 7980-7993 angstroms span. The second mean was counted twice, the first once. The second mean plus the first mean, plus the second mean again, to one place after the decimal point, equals 66.2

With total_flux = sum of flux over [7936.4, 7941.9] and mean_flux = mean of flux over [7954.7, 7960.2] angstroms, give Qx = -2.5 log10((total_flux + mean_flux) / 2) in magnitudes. -4.09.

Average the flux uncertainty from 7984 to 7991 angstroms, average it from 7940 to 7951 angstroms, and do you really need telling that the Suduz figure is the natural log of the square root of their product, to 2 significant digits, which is 0.31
